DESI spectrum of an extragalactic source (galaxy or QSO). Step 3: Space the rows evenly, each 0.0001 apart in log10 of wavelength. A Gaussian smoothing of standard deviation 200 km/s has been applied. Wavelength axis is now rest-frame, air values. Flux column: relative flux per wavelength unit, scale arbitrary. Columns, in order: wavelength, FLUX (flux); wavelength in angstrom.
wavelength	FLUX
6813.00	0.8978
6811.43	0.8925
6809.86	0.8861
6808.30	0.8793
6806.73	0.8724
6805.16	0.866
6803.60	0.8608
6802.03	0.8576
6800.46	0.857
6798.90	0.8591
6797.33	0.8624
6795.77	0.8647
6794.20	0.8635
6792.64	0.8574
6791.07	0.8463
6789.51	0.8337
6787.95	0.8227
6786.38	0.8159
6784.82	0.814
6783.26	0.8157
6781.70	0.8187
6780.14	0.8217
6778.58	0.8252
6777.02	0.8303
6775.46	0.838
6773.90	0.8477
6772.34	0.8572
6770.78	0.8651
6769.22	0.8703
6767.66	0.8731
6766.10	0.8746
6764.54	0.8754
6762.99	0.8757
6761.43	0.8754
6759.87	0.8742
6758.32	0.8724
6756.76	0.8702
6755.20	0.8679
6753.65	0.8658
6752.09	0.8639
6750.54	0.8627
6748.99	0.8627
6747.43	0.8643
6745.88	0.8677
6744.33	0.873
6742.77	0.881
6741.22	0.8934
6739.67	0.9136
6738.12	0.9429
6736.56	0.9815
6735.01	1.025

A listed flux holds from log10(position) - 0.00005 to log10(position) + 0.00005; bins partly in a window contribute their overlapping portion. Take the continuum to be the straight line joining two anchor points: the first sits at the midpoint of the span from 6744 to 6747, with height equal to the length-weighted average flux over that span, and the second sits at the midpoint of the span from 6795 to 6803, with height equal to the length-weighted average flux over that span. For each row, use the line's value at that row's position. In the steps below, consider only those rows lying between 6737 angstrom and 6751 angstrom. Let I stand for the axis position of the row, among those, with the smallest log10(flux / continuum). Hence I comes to 6748.99 angstrom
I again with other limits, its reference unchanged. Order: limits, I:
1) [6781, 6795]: 6784.82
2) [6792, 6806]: 6792.64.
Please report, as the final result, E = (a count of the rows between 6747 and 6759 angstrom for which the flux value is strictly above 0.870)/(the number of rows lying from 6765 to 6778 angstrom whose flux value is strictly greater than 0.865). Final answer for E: 0.50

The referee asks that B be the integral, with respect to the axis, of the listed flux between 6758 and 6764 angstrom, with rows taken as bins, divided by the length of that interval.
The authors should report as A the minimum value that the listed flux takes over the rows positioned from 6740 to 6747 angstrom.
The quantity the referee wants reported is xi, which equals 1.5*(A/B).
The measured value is 1.49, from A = 0.8677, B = 0.876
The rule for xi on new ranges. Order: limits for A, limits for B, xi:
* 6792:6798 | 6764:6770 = 1.47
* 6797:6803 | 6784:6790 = 1.57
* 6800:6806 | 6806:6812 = 1.46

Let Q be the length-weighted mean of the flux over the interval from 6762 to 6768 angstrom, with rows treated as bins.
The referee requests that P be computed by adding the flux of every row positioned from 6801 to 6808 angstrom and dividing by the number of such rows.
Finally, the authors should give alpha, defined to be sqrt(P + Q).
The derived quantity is 1.32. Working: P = 0.864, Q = 0.87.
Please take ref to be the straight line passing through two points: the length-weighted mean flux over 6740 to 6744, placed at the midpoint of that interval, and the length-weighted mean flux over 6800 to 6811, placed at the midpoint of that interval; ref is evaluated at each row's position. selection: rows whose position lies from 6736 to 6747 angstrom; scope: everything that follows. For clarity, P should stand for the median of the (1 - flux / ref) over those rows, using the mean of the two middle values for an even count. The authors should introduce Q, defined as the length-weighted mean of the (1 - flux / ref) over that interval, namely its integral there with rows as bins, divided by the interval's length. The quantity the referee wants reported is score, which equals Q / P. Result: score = 3.18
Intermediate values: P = -0.006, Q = -0.019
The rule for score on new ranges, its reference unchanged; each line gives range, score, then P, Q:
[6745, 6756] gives 0.97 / 0.024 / 0.023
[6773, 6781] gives 0.95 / 0.054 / 0.051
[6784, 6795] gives 0.94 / 0.046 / 0.043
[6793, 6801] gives 1.13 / 0.011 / 0.012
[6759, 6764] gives 1.05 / 0.008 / 0.008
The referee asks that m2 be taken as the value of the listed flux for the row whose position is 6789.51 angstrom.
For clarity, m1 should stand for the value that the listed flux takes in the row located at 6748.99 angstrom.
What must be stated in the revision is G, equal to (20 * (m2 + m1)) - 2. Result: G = 31.9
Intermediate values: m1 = 0.8627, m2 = 0.8337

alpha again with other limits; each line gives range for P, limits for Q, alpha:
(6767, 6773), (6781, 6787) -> 1.30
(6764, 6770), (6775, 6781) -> 1.30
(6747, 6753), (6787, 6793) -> 1.30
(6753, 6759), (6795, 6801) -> 1.32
